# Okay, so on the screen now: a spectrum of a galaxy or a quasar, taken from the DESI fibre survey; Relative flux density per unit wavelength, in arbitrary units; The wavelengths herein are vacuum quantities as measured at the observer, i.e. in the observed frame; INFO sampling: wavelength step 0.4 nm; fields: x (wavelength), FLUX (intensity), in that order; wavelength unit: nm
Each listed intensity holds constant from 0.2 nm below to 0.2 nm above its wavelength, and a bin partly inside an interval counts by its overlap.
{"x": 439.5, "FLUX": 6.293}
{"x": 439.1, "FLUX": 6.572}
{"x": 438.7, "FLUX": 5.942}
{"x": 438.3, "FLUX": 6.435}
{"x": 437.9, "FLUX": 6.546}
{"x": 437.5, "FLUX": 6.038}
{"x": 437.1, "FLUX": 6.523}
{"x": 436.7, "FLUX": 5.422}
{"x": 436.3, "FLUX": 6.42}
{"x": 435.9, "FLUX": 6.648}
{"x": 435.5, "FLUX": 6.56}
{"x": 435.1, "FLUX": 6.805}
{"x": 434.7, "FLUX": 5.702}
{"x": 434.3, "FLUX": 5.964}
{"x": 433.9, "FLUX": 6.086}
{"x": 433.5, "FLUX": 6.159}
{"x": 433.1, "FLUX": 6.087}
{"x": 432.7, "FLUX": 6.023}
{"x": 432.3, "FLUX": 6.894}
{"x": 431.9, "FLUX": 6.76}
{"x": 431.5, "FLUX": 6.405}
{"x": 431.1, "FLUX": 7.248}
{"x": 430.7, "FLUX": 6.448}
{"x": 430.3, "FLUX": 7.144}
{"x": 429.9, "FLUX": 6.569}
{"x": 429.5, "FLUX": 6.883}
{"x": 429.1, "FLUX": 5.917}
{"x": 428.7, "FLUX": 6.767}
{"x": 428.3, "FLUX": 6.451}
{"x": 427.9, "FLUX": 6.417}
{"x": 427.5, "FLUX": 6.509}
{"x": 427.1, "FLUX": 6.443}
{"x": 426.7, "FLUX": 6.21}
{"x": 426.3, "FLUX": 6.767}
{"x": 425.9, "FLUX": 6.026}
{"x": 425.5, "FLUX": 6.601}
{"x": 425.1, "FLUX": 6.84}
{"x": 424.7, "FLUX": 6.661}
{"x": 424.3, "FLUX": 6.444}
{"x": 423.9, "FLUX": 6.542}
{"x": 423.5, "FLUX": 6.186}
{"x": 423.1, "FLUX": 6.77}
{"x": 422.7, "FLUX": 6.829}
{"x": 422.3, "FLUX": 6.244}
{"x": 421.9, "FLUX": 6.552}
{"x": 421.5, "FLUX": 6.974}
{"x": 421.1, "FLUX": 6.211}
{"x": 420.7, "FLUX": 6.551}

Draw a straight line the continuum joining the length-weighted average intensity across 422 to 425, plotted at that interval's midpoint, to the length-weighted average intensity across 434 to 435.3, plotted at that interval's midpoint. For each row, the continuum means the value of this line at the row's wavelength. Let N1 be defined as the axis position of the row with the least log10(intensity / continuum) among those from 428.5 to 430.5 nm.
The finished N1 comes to 429.1 nm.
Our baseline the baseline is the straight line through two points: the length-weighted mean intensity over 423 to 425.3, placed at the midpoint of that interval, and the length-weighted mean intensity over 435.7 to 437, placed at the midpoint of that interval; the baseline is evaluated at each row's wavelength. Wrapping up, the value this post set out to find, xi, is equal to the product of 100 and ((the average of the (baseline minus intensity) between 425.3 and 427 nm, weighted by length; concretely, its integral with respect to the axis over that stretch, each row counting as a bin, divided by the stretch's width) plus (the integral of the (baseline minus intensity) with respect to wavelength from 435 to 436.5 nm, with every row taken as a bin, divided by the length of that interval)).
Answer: -29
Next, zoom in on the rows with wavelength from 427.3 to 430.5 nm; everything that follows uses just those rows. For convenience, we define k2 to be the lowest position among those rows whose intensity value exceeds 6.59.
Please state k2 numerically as 428.7 nm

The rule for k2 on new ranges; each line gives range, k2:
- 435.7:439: 435.9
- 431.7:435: 431.9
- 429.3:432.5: 429.5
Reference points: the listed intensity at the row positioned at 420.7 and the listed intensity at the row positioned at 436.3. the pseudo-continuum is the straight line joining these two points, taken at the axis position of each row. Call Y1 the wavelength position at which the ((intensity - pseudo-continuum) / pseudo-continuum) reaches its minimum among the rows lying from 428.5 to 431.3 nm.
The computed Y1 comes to 429.1 nm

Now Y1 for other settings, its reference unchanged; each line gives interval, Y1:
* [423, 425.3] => 423.5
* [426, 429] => 426.7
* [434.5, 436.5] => 434.7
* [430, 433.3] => 432.7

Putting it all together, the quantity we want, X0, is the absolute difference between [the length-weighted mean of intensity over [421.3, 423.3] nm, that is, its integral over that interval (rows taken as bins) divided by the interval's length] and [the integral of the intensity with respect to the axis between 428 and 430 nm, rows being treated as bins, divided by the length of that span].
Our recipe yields 0.16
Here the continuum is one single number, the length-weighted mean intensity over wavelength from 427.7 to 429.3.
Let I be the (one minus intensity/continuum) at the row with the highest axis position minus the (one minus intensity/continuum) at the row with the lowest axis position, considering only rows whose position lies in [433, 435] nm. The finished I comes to 0.06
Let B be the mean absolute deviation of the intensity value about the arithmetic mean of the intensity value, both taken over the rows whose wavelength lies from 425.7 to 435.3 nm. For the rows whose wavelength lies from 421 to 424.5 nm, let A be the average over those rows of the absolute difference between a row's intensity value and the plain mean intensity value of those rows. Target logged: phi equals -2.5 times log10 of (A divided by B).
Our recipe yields 0.38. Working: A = 0.23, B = 0.325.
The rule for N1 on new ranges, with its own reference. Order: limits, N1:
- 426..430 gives 429.1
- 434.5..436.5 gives 434.7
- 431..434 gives 432.7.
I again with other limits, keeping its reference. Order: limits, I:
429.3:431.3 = -0.06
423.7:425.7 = -0.01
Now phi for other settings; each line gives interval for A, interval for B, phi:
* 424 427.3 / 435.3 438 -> 0.45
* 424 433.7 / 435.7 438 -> 0.28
